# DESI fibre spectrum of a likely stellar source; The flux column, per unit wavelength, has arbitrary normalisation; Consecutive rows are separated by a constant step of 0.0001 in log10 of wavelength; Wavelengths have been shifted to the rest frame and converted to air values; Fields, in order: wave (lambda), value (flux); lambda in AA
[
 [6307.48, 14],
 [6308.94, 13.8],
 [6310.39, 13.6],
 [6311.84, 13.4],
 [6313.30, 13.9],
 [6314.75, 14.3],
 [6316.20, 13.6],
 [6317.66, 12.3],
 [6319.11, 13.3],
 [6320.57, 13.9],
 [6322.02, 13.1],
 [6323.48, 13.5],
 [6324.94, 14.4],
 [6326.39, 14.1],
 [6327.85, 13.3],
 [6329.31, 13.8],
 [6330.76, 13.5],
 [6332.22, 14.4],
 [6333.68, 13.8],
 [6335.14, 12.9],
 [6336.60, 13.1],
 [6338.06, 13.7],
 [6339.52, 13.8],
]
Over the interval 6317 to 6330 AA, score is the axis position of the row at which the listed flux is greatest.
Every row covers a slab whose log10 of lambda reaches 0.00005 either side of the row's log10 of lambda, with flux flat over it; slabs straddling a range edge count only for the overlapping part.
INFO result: 6324.94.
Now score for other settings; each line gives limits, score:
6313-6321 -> 6314.75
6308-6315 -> 6314.75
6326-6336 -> 6332.22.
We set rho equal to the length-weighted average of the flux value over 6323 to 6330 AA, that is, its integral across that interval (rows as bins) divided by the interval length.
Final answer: 13.8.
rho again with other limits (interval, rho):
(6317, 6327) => 13.5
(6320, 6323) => 13.5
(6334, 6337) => 13.1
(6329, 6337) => 13.6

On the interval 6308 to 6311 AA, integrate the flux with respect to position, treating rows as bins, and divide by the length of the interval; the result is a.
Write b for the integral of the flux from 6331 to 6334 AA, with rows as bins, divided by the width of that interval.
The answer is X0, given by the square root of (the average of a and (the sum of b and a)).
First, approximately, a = 13.7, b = 14.0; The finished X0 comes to 4.551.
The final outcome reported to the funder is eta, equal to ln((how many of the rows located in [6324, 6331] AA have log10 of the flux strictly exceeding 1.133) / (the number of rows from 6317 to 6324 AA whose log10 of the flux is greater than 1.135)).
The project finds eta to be 1.1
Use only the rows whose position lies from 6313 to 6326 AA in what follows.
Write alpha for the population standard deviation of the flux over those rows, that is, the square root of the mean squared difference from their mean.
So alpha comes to 0.61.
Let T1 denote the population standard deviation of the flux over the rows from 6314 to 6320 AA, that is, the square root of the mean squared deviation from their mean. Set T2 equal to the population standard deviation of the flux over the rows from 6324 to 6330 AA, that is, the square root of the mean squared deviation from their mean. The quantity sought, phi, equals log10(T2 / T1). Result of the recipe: -0.25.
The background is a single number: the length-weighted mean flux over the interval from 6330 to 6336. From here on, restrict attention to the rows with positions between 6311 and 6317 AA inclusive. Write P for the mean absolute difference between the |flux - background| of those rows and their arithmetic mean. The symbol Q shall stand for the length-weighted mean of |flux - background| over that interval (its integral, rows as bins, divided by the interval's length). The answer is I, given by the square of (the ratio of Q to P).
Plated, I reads 2.93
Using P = 0.18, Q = 0.31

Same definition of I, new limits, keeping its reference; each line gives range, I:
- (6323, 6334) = 2.93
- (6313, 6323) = 2.62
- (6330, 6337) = 3.31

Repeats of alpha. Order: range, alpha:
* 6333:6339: 0.38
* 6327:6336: 0.47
